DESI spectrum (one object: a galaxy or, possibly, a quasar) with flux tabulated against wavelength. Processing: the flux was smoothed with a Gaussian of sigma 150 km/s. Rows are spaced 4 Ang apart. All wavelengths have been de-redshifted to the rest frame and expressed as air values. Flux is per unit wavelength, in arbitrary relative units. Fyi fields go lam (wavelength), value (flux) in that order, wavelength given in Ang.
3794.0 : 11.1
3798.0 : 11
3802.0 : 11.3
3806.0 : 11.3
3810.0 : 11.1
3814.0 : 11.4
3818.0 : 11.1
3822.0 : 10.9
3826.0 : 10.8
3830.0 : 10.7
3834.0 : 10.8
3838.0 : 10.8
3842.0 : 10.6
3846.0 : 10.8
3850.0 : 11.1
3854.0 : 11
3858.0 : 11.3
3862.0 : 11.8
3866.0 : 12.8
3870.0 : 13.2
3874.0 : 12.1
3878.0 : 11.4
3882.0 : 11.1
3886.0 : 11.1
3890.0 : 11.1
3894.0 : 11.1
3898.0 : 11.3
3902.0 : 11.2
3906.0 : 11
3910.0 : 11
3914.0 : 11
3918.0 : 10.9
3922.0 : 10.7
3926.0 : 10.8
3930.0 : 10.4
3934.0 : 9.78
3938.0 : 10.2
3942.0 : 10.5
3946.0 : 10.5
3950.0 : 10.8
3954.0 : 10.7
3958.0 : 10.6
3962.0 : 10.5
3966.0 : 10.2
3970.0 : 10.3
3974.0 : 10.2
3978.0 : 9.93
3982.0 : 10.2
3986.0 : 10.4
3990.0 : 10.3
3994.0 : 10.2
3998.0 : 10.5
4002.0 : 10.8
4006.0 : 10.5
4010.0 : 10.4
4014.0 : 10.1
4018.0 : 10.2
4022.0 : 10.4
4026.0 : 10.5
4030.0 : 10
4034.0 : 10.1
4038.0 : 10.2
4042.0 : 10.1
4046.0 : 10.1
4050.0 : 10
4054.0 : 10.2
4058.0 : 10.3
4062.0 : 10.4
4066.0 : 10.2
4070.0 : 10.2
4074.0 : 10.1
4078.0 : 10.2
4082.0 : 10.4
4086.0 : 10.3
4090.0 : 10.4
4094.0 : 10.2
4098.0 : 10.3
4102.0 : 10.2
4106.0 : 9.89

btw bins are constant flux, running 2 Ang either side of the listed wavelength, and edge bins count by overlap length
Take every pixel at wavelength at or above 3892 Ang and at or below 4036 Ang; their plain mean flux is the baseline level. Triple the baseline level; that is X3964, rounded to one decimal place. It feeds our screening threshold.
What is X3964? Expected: 31.5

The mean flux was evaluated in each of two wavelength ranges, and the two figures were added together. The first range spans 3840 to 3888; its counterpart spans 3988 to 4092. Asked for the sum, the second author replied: 21.8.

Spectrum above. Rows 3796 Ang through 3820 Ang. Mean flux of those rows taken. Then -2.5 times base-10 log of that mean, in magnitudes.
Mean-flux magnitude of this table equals -2.62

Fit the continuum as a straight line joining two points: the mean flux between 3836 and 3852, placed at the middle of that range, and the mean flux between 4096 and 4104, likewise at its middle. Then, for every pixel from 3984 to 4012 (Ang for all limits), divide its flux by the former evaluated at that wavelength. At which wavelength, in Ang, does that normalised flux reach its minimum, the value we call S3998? 3994.0 Ang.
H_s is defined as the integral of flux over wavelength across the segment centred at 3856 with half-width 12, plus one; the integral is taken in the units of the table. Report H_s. 276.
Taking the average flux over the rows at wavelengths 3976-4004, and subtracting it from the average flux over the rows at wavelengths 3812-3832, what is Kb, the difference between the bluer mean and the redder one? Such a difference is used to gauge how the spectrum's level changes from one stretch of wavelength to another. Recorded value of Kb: 0.65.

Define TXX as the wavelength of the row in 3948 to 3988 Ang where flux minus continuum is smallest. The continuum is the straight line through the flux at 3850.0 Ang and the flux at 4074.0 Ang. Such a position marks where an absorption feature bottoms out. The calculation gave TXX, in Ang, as 3978.0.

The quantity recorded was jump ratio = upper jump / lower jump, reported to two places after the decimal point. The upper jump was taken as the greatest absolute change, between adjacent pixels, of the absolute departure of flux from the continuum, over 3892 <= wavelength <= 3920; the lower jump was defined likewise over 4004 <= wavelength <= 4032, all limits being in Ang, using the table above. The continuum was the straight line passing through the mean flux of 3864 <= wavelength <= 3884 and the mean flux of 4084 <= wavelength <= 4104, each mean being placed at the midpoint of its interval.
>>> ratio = 0.50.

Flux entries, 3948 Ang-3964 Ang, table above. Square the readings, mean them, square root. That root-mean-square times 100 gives 1065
